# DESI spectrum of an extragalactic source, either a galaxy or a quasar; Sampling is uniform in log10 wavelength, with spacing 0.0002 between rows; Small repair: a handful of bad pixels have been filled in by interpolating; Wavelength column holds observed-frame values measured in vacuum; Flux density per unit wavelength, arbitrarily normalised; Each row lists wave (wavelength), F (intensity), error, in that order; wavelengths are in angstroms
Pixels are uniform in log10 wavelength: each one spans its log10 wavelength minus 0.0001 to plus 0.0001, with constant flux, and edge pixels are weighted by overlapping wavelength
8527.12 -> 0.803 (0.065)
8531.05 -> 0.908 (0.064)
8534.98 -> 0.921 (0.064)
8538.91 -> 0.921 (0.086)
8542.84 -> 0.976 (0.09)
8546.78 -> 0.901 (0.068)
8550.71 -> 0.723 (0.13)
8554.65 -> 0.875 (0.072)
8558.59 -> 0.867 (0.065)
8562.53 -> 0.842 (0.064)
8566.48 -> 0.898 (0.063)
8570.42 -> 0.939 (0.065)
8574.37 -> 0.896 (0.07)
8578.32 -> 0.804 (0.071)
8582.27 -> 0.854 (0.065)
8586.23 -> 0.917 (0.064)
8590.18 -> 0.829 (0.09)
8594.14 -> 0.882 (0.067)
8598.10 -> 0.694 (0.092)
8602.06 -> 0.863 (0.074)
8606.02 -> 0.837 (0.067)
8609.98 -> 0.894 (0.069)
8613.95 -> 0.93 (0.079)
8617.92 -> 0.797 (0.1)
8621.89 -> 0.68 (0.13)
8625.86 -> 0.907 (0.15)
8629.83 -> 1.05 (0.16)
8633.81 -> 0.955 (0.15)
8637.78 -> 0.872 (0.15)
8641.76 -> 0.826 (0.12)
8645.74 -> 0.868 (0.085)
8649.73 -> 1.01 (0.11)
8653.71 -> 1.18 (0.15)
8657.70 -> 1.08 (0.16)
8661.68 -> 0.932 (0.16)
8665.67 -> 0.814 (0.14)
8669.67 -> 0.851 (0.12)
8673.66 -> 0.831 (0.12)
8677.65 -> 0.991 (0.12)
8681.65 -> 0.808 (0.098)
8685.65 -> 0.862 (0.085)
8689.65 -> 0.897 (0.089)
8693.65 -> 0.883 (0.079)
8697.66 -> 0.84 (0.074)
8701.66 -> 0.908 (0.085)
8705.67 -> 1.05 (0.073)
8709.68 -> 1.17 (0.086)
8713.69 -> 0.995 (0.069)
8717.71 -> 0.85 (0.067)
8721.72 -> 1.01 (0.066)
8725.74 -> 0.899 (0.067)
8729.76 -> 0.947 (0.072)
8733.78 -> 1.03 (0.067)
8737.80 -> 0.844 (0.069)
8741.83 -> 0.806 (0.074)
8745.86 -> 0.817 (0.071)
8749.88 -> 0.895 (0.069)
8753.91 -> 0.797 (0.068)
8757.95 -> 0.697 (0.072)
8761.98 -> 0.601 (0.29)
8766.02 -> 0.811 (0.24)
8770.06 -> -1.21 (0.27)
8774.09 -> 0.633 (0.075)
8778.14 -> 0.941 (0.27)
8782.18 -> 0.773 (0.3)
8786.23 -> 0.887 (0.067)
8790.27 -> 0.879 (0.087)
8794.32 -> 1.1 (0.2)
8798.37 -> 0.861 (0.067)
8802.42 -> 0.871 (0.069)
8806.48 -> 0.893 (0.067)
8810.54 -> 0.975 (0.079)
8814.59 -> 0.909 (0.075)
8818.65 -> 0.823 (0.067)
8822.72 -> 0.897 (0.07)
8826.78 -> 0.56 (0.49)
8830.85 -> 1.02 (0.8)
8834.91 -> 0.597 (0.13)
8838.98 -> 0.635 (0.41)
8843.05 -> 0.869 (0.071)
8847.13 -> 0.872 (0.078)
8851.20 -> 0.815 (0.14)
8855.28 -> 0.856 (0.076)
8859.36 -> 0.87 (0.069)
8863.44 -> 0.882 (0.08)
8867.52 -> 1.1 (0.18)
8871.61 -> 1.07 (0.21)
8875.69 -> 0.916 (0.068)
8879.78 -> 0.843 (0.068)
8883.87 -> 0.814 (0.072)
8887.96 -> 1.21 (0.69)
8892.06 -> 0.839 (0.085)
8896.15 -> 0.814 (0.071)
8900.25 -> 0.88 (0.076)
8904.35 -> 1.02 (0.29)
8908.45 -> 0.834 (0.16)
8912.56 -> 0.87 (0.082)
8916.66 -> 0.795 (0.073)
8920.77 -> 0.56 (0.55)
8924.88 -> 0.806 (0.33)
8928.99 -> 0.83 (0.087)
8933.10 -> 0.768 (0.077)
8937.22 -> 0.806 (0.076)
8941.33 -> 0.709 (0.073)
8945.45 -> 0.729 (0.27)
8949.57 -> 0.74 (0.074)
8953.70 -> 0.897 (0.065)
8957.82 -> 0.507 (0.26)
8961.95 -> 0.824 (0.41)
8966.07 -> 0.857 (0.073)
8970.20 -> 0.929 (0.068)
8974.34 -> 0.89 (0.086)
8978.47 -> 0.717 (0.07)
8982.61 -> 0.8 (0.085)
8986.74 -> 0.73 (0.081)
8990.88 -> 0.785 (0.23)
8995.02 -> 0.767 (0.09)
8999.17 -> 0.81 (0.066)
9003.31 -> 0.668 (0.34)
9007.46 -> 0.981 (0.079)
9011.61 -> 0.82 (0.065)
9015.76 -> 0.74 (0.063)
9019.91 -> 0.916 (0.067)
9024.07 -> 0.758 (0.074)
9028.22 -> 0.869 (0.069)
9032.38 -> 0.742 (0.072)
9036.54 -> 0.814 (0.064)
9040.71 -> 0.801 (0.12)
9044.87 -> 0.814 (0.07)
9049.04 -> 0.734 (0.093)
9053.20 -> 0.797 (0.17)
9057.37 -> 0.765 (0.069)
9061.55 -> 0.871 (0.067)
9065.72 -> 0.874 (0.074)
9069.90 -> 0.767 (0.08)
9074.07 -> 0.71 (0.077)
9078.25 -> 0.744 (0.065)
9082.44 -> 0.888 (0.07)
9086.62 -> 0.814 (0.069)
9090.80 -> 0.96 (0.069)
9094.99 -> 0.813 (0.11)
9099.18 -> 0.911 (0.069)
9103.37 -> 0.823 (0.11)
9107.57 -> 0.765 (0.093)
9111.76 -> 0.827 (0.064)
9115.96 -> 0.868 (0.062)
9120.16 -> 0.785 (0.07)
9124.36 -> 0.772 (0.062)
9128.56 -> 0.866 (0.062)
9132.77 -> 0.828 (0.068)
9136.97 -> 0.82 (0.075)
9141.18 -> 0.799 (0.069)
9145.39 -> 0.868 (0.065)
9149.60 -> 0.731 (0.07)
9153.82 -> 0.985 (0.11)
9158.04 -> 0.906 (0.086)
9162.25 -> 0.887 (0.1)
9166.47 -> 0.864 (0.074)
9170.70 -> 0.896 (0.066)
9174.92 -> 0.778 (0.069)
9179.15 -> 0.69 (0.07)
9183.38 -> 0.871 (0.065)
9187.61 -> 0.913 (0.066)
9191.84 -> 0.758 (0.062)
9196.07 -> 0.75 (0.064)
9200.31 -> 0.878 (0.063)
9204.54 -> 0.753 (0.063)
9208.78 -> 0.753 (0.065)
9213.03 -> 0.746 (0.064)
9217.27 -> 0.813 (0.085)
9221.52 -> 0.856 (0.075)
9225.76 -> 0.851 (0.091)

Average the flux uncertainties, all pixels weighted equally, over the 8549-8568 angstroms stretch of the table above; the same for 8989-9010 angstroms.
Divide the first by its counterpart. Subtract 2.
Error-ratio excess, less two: -1.5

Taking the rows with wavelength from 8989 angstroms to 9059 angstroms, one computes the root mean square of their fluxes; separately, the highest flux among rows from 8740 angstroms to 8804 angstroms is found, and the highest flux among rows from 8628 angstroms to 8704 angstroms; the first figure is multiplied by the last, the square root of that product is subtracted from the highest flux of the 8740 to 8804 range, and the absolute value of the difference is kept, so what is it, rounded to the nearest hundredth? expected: 0.13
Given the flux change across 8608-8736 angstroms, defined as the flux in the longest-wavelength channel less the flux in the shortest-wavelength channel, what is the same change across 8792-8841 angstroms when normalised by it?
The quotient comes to -3.4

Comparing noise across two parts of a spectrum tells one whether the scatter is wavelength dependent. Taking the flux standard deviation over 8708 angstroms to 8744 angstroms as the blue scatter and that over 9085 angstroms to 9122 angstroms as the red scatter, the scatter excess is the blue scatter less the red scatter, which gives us 0.05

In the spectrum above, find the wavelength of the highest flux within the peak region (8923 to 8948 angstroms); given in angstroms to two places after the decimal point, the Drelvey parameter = 8928.99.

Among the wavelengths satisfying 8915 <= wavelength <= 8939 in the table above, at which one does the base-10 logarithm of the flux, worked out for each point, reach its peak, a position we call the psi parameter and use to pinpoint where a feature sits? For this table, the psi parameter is 8928.99 angstroms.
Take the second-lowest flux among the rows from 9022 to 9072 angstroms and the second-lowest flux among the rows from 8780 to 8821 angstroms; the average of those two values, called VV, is 0.78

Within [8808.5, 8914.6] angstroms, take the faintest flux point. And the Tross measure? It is 0.56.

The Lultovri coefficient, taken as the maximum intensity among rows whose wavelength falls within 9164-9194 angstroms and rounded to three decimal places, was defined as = 0.913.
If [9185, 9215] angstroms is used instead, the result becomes 0.913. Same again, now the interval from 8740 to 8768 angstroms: 0.895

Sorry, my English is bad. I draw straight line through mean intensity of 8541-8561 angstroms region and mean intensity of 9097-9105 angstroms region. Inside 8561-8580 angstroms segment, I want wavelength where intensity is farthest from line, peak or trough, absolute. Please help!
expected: 8570.42 angstroms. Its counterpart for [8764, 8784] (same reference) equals 8770.06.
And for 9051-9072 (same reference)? 9057.37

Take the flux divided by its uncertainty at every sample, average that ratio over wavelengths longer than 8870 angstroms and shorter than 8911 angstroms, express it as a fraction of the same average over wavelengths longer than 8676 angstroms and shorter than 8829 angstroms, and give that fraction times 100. 85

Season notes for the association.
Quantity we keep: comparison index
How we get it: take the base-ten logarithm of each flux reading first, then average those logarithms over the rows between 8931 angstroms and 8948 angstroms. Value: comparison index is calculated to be -0.124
